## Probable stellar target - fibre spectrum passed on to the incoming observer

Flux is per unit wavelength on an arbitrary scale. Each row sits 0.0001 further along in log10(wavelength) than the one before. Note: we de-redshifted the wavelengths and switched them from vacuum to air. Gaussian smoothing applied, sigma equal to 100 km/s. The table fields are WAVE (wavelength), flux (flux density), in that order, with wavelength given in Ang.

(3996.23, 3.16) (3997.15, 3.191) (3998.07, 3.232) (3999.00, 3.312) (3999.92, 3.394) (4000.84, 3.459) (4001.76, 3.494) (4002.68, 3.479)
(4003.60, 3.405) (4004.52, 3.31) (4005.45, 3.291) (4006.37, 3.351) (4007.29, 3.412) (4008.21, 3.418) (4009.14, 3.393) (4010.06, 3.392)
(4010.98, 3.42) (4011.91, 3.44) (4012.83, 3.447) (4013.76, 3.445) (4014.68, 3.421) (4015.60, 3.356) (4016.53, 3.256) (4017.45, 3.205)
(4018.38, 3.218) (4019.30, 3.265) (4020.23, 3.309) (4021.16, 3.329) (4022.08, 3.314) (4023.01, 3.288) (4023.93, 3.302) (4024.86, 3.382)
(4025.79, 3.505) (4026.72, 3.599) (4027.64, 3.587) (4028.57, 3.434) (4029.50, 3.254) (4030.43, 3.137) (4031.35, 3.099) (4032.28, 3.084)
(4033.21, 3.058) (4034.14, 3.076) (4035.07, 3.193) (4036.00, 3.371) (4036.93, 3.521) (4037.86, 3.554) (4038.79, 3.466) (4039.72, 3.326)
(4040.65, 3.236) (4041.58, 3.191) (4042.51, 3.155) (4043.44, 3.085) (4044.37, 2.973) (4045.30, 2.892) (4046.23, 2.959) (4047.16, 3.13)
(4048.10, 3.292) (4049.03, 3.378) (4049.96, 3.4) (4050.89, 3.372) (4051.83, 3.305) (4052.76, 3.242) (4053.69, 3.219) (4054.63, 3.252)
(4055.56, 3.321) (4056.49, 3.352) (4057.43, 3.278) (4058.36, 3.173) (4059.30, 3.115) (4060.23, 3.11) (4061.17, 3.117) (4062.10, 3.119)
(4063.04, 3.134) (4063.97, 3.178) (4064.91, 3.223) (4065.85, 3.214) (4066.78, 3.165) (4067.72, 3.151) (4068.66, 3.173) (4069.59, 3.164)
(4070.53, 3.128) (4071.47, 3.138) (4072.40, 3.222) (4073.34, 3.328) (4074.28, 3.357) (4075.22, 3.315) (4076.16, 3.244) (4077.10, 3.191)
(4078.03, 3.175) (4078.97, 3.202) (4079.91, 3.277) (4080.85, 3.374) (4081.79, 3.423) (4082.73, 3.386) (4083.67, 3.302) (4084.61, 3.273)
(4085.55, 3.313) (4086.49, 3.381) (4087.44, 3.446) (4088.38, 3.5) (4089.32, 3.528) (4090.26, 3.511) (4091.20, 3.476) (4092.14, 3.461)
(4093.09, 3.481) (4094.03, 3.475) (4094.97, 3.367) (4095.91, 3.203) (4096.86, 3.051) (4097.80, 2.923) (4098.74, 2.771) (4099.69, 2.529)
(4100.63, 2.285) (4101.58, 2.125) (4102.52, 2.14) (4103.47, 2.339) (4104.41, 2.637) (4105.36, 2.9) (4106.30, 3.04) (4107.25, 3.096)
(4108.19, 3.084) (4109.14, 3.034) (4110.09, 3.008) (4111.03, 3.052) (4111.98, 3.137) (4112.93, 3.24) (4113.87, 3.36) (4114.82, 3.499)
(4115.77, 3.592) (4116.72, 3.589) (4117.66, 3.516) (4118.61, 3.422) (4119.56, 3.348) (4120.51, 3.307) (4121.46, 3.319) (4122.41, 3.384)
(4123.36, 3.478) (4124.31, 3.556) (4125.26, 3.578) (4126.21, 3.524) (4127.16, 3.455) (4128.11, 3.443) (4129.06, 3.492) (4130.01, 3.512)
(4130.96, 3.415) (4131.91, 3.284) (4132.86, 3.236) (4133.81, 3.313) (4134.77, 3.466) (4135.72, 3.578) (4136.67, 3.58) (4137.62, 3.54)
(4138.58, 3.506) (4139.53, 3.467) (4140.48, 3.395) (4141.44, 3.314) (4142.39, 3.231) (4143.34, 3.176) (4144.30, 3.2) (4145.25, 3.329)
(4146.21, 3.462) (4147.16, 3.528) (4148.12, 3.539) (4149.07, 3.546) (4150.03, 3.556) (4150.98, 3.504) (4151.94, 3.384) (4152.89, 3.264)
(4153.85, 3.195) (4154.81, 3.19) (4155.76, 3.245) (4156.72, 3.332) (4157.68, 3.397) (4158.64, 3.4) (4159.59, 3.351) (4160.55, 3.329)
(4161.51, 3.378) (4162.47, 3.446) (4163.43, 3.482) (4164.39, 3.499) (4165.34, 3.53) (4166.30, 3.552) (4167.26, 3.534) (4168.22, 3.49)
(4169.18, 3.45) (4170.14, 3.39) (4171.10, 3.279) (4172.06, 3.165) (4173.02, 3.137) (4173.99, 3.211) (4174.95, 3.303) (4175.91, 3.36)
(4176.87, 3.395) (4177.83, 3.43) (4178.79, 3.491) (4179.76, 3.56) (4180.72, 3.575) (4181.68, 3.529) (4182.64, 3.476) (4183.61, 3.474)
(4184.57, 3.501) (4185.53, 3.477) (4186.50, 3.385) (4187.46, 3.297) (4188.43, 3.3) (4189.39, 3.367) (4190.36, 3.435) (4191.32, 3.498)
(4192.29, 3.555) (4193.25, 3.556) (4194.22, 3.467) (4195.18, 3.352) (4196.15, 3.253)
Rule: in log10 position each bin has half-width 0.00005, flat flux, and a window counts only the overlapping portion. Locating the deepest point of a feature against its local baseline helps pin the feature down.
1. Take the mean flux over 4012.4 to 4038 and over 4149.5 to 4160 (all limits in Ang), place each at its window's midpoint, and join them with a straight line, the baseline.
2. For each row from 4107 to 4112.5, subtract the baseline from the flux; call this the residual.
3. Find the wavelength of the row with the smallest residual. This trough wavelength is 4110.09 Ang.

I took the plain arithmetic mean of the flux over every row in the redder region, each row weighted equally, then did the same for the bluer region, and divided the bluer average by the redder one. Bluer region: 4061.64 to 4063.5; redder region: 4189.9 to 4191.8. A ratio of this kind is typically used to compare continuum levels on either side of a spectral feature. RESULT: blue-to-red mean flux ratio 0.90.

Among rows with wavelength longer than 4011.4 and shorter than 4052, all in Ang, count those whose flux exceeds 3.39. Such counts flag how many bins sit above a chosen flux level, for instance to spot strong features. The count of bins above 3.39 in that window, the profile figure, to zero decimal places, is 12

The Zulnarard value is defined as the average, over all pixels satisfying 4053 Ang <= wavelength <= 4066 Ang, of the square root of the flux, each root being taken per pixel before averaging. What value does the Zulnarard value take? 1.79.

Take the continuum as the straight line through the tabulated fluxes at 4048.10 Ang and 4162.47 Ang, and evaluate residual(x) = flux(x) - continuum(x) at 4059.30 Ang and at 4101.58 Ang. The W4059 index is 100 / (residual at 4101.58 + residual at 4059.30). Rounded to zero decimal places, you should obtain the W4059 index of -70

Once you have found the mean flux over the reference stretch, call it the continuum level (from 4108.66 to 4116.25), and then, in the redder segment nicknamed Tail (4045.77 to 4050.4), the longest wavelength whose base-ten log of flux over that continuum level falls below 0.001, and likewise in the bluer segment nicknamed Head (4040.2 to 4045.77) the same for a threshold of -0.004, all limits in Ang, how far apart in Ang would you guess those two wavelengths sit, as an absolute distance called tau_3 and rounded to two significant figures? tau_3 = 1.9 Ang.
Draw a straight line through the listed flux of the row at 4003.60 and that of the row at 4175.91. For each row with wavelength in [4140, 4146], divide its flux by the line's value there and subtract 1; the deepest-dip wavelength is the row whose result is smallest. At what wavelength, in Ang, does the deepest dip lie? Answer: 4143.34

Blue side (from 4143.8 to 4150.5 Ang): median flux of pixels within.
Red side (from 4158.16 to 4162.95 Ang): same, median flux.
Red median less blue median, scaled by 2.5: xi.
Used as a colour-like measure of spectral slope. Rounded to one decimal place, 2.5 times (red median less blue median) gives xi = -0.4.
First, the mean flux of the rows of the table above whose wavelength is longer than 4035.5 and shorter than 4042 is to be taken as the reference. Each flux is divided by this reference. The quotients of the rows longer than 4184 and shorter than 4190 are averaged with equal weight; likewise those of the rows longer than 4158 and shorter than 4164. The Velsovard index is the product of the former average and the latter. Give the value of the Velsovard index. 1.01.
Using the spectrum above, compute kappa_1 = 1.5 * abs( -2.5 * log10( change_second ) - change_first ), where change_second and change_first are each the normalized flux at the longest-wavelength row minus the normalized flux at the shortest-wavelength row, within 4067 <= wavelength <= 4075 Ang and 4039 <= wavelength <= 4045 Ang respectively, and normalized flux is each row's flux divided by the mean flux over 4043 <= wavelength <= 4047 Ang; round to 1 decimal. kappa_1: 4.5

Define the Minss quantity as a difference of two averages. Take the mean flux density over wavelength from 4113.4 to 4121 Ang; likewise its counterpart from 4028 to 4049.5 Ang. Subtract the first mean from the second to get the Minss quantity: -0.2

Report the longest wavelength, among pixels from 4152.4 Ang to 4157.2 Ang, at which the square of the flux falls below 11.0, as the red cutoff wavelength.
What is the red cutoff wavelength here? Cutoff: 4155.76 Ang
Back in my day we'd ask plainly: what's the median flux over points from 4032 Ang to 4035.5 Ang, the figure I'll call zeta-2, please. 3.08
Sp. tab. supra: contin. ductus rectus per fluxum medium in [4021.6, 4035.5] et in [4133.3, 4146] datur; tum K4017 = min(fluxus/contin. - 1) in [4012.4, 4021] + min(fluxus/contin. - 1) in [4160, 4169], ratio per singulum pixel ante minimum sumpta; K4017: -0.046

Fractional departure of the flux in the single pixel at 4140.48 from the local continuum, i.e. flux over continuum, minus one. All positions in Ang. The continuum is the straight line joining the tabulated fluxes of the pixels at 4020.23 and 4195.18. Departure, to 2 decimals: 0.02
